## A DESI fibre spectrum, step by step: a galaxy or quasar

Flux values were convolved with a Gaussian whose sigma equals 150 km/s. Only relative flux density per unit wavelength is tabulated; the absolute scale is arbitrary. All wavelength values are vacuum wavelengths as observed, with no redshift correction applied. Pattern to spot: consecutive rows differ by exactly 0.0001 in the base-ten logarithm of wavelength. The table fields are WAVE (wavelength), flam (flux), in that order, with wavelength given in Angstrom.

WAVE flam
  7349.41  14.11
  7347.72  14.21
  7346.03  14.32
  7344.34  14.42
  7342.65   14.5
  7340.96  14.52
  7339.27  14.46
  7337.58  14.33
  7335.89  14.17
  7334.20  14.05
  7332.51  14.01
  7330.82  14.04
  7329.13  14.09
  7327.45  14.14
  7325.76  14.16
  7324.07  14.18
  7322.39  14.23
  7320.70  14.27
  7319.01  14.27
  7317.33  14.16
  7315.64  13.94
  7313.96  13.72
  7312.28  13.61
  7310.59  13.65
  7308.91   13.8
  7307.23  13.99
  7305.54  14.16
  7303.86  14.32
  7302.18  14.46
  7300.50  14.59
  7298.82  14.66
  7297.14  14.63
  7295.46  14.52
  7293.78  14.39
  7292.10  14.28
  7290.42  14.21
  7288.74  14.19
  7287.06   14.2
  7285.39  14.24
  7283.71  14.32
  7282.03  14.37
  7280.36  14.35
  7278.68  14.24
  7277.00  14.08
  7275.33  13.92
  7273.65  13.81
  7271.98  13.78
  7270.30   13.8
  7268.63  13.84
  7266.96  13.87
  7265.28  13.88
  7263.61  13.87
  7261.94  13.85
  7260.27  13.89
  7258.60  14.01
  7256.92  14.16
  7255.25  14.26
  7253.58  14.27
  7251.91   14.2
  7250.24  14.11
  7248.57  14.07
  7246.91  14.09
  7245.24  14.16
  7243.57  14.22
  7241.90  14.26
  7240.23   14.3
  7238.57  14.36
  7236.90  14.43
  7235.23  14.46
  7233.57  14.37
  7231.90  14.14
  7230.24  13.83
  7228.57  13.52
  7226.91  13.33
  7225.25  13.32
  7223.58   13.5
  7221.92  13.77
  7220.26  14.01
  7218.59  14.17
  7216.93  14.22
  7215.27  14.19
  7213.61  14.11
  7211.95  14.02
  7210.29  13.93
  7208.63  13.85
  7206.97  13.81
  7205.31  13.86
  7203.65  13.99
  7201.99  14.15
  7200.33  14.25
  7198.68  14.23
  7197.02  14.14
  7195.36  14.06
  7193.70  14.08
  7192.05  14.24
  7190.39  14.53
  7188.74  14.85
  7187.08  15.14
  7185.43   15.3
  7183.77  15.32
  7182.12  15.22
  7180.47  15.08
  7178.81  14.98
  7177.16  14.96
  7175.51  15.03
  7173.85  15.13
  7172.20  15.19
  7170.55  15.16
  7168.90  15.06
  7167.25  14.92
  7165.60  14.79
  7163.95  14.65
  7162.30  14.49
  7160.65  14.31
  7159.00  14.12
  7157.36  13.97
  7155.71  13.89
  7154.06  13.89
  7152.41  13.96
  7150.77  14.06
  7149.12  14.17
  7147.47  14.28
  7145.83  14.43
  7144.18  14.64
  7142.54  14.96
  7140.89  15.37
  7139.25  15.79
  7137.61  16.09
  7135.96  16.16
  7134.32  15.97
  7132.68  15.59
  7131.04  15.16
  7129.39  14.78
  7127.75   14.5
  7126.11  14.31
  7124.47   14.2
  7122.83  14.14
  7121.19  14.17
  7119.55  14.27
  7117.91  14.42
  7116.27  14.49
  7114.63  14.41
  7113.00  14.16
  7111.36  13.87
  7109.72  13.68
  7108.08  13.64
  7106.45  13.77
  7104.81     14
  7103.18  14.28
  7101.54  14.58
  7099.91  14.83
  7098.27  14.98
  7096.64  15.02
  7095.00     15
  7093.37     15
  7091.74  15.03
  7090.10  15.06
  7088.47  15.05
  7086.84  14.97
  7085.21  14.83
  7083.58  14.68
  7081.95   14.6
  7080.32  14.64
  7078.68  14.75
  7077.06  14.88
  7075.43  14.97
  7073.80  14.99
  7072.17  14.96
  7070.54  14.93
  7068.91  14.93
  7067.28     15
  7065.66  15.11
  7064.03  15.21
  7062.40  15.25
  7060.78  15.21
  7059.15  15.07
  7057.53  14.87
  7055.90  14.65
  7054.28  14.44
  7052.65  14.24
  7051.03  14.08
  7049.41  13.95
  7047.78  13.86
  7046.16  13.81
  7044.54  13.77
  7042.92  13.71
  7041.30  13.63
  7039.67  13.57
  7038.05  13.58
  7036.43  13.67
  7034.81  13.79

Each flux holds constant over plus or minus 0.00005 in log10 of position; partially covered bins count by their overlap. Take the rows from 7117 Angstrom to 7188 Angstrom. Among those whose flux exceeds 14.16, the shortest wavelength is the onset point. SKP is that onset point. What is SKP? 7117.91 Angstrom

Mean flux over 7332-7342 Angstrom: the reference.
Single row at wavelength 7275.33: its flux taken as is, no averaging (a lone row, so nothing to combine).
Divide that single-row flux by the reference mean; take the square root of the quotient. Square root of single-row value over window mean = 0.99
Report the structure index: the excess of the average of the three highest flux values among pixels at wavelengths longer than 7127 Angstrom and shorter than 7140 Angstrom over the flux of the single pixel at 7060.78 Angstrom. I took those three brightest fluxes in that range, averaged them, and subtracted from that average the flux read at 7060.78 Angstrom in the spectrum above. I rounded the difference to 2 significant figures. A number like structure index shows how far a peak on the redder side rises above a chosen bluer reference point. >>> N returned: 0.86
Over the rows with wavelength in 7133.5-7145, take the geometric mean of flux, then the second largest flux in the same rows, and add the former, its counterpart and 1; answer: 32.6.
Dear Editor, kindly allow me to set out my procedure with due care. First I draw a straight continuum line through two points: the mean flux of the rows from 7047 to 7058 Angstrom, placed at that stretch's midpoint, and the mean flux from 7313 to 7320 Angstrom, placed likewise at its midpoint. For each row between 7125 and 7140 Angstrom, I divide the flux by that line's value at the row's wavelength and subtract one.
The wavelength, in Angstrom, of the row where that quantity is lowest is 7126.11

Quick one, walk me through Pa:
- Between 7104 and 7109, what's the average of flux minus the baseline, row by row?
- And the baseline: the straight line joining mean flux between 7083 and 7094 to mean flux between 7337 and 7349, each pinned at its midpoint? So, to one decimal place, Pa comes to -1.1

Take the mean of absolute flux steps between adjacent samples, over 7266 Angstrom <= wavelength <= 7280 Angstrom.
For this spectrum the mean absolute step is 0.079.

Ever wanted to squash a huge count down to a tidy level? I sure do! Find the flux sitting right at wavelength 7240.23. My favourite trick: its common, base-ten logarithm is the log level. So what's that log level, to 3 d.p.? 1.155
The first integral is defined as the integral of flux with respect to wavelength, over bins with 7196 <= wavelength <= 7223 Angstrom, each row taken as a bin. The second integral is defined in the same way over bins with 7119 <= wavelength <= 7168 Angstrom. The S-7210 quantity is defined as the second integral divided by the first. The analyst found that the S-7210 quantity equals 1.9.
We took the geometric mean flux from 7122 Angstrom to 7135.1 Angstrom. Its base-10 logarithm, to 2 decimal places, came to 1.17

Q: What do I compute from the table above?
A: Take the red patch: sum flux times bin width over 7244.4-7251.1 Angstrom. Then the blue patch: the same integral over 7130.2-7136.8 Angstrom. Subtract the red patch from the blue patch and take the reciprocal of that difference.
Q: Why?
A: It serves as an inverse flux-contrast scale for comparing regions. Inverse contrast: 0.11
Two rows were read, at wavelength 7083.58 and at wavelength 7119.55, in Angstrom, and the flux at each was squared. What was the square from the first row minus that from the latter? 12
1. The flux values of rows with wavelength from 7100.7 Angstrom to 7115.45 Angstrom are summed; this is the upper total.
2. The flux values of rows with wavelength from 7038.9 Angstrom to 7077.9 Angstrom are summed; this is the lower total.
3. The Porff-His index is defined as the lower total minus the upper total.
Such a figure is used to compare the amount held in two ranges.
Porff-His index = 223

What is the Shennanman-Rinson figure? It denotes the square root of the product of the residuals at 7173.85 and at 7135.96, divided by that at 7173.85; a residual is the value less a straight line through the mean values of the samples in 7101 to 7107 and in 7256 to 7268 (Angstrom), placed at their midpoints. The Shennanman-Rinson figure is 1.4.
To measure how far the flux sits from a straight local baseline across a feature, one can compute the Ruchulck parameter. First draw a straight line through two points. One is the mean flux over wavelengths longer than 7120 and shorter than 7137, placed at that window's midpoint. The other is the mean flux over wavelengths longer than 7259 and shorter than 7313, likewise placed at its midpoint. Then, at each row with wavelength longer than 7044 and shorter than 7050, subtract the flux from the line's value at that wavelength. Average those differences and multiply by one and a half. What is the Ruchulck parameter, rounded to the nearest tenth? 2.2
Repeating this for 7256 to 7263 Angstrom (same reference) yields 0.4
